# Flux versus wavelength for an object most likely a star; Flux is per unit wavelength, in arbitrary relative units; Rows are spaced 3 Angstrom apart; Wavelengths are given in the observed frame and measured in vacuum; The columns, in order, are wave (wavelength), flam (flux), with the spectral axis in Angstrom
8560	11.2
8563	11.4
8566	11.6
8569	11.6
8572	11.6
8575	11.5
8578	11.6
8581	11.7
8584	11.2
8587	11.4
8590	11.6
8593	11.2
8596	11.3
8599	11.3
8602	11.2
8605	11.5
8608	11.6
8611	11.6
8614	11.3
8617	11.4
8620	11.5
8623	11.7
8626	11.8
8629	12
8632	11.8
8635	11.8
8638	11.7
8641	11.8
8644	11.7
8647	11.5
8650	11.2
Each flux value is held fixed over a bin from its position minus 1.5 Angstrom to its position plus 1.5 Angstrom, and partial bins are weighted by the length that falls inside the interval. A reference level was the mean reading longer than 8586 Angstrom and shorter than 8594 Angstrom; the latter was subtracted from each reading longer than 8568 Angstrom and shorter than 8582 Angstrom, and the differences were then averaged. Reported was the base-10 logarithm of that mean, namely -0.7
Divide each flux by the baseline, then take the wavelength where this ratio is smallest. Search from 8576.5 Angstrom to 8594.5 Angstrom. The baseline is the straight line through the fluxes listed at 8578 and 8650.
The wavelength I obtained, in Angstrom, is 8584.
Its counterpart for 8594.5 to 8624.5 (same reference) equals 8602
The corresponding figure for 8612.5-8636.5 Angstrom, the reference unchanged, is 8614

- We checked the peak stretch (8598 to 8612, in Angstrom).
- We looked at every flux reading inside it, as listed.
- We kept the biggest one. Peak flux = 11.6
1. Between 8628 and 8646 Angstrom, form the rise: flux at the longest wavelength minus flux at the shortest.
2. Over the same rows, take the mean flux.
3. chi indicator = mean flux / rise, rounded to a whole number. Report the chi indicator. -39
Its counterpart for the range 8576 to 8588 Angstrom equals -57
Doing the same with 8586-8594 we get -57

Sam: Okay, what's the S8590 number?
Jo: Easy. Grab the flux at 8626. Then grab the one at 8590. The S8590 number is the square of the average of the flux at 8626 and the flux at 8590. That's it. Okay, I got 137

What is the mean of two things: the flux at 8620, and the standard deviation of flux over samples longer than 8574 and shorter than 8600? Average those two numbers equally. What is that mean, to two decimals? 5.84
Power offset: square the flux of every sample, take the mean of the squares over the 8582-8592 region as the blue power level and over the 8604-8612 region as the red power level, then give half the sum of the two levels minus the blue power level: 1.9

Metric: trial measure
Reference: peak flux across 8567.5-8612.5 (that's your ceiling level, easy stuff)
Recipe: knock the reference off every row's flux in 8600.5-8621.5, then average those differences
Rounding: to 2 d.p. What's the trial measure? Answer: -0.26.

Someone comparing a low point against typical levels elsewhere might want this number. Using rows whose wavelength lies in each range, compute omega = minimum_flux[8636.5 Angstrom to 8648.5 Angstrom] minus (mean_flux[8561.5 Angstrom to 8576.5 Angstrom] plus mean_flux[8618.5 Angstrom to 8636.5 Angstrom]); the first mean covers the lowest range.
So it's -11.81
